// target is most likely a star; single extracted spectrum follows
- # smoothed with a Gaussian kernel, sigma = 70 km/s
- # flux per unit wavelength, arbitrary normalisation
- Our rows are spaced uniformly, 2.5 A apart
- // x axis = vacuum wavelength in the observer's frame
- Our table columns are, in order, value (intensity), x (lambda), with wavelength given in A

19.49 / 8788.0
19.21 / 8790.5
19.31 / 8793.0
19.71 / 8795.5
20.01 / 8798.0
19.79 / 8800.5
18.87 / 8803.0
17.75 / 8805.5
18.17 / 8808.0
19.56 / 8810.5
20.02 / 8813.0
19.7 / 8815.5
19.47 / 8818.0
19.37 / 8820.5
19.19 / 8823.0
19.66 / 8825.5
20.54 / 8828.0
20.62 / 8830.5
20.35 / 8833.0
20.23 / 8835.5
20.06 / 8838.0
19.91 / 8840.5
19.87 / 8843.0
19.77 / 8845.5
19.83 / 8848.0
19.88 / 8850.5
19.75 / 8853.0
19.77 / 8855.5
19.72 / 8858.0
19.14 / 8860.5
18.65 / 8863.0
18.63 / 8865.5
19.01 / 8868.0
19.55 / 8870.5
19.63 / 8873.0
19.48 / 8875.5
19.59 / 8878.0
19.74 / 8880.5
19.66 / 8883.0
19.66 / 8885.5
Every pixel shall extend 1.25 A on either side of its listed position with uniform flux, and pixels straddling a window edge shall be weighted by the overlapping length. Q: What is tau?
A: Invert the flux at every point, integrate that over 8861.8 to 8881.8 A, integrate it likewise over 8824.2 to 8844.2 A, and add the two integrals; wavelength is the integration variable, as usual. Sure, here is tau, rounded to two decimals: 2.03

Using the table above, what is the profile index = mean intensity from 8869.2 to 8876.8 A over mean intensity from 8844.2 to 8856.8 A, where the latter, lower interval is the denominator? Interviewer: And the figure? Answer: 0.99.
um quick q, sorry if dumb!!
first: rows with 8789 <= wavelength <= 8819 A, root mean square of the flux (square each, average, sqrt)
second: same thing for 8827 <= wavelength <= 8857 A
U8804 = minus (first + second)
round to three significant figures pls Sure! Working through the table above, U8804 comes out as -39.4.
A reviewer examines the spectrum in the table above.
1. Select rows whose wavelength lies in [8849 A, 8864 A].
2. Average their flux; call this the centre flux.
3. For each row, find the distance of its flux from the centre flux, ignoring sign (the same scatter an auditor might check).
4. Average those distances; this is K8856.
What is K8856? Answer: 0.39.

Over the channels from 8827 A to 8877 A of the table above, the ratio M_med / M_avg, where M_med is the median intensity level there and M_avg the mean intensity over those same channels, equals 1.003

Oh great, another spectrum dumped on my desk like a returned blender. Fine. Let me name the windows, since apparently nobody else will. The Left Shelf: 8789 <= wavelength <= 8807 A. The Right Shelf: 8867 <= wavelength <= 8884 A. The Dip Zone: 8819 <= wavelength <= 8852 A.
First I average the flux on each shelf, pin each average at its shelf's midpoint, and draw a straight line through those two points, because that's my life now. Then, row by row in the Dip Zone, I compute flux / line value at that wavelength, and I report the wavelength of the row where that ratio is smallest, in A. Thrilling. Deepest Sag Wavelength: 8823.0 A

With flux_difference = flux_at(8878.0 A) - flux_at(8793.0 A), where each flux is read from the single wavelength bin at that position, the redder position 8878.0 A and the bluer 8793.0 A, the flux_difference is 0.28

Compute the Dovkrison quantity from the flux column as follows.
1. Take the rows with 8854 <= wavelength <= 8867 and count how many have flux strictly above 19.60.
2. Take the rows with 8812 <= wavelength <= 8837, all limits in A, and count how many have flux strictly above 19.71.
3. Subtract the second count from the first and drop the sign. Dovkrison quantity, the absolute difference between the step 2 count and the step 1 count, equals 3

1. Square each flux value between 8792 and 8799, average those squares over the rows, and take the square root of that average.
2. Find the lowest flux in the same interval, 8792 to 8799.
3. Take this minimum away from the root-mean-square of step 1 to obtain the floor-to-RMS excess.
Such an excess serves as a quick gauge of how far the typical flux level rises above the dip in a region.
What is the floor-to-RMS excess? 0.4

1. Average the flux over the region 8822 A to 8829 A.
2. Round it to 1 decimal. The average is 19.8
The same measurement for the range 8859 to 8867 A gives 18.8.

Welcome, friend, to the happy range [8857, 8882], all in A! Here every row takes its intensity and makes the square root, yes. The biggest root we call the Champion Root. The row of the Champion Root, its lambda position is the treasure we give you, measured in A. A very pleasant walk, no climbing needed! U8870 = 8880.5 A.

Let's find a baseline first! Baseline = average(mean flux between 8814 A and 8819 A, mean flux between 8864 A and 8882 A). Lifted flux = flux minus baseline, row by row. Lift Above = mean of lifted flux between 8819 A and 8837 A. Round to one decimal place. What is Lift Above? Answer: 0.5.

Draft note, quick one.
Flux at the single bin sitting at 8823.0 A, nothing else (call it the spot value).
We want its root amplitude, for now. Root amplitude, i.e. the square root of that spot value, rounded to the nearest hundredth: 4.38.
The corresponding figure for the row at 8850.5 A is 4.46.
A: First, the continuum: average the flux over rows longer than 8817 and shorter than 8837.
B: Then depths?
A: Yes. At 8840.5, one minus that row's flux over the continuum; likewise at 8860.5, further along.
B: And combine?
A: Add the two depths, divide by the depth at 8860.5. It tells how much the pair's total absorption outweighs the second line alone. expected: 1.0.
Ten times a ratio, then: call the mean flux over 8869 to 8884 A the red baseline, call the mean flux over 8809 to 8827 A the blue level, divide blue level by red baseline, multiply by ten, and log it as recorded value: 10.0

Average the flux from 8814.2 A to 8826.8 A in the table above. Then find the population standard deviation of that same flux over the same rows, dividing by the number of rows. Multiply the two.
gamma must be 3.7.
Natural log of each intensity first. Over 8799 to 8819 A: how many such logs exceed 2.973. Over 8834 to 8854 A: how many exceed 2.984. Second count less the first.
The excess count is 3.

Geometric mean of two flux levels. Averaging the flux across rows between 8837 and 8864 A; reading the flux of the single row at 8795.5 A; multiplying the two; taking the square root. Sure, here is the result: 19.7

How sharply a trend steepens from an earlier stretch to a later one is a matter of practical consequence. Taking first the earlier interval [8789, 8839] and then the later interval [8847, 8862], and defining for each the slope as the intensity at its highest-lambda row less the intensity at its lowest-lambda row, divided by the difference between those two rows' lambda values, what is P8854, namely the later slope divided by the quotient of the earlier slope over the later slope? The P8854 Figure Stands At 0.17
